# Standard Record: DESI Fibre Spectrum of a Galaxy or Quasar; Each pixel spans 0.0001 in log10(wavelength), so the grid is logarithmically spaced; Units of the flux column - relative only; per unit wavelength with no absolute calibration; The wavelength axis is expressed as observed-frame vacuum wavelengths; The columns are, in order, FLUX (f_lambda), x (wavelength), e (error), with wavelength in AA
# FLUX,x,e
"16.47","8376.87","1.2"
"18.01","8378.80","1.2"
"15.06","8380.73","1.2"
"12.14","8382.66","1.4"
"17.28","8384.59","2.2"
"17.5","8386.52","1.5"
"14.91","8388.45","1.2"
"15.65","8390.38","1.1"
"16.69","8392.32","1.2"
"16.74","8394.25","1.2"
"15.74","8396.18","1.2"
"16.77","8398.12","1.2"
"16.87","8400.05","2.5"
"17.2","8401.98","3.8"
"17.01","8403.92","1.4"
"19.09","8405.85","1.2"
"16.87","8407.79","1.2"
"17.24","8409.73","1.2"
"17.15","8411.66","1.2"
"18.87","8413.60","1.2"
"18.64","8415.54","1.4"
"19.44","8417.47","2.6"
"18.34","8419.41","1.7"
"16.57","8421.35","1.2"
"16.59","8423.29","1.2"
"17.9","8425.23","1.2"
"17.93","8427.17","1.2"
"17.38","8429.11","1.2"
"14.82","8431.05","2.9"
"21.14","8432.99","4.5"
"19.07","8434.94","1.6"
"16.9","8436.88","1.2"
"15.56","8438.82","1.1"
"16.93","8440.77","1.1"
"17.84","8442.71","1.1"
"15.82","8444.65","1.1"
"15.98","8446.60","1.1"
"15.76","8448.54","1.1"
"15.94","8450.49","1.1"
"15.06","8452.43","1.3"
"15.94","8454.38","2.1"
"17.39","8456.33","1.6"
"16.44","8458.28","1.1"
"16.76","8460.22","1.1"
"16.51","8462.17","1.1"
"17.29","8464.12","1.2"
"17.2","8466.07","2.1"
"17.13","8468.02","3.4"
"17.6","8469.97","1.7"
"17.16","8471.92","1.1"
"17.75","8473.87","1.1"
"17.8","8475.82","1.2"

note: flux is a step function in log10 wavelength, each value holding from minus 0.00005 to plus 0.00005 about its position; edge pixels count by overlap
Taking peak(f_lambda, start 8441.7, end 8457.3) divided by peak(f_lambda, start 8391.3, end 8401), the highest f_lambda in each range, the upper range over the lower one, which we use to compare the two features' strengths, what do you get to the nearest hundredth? 1.06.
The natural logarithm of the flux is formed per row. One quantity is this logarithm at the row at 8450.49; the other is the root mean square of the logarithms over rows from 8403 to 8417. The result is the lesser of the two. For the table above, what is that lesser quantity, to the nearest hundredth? 2.77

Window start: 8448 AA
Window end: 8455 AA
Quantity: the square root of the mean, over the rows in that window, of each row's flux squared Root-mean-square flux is 15.7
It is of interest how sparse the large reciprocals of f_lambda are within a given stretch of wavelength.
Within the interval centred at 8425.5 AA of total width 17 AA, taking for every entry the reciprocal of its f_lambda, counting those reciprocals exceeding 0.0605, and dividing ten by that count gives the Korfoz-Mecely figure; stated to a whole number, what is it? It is 10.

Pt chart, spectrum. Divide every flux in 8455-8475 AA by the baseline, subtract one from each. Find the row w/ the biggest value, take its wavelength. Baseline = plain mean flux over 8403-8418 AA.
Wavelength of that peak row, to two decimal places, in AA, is 8473.87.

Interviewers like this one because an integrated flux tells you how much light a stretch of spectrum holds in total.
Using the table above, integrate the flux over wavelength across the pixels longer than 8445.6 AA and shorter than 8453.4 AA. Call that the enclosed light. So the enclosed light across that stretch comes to 122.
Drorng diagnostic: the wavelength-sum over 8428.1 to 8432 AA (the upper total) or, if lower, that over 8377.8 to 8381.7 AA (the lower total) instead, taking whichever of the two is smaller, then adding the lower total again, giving 65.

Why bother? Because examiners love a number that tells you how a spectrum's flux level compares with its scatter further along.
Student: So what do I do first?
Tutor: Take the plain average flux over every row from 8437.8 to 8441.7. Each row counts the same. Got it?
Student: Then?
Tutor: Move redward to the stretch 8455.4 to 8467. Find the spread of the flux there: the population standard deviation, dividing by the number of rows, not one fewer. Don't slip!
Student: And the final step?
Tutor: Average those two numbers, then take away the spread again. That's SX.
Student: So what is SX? 7.93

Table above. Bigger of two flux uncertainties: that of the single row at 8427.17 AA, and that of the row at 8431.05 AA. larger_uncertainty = 2.9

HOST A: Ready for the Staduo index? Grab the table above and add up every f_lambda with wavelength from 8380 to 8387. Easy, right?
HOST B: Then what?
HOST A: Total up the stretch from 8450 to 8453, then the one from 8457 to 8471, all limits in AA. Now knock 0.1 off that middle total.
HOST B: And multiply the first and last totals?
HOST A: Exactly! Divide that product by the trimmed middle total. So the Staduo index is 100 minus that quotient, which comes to -139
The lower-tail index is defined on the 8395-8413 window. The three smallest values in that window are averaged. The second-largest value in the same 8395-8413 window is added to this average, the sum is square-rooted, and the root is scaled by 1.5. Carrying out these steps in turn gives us 8.71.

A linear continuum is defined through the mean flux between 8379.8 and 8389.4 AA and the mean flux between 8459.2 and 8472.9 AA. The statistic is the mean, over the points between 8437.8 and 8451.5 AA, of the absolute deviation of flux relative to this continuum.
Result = 0.84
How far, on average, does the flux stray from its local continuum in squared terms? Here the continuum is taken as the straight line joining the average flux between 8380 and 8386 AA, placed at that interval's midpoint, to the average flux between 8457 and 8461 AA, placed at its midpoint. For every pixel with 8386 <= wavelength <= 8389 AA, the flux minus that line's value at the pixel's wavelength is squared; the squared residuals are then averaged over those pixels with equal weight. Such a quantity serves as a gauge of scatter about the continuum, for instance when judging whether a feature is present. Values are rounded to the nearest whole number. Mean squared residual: 3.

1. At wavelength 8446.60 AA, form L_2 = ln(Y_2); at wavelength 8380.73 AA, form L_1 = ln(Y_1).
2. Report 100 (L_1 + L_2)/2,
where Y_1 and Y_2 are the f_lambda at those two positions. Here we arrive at 274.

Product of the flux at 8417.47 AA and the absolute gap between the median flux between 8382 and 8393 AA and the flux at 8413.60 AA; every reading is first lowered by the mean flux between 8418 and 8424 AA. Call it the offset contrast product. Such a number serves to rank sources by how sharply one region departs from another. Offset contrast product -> 6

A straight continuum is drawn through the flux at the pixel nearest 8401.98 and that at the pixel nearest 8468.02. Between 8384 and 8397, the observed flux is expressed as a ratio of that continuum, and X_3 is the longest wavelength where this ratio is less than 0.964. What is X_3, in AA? 8396.18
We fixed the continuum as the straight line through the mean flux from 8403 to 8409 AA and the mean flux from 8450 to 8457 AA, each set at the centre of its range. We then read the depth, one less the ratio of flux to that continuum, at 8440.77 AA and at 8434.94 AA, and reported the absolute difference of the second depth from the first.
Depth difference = 0.116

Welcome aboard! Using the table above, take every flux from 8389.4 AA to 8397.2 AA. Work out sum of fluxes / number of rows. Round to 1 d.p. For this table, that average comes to 16.2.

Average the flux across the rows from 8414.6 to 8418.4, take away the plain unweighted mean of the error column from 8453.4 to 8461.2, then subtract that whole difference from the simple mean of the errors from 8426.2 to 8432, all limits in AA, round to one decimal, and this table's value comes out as -15.8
